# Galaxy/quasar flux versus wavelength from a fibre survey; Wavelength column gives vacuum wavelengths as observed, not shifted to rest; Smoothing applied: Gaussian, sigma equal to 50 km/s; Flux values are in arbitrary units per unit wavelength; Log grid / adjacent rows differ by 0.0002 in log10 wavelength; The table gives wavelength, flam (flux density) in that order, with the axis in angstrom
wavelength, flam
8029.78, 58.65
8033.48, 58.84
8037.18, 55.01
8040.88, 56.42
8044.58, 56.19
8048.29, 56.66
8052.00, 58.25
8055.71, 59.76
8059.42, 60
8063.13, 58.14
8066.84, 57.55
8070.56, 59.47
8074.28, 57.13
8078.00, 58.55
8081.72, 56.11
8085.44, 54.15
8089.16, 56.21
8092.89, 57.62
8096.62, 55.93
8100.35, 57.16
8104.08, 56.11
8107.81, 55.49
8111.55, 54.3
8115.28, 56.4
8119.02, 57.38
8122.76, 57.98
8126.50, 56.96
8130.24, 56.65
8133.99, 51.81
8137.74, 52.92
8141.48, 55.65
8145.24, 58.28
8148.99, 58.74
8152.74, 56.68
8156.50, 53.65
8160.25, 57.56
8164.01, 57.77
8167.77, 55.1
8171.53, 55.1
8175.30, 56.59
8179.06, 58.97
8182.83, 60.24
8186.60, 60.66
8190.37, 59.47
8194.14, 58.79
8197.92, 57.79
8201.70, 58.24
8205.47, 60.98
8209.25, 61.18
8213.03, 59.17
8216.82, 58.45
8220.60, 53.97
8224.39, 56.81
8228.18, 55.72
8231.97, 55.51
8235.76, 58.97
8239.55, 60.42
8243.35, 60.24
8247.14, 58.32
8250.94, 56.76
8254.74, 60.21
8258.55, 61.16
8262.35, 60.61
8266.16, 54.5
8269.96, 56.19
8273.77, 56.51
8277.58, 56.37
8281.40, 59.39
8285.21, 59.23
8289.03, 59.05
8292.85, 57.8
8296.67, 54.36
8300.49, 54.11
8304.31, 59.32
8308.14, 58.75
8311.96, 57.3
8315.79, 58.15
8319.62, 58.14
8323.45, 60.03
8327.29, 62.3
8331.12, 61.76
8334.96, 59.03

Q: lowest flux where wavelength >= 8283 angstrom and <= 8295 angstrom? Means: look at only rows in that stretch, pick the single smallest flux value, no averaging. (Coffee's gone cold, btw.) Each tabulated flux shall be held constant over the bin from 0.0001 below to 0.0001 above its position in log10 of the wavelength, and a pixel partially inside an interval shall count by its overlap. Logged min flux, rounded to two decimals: 57.80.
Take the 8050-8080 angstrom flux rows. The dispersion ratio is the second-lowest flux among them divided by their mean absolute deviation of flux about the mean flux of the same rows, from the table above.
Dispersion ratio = 67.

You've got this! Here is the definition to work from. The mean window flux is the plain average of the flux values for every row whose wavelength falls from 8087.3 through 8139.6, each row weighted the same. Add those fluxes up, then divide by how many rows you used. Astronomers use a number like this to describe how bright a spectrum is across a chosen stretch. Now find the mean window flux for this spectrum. 55.9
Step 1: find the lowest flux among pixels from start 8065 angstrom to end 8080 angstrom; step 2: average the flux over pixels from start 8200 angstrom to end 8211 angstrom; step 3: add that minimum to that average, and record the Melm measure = 117.3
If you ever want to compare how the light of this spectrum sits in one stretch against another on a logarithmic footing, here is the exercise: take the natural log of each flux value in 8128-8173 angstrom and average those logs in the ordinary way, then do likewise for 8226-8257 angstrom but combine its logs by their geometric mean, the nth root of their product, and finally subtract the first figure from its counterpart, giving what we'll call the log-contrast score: 0.04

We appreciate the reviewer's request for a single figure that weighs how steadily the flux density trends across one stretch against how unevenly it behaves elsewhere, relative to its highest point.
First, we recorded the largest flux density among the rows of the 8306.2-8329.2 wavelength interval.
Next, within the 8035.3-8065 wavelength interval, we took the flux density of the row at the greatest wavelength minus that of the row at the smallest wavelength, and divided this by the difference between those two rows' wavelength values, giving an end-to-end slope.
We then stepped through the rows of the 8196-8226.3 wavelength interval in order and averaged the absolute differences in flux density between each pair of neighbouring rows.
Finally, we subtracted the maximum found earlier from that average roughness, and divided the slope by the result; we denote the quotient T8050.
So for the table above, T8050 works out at -0.0020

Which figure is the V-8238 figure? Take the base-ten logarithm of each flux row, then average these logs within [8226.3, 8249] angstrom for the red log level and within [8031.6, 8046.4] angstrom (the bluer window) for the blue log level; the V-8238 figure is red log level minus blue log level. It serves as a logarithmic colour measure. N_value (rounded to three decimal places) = 0.012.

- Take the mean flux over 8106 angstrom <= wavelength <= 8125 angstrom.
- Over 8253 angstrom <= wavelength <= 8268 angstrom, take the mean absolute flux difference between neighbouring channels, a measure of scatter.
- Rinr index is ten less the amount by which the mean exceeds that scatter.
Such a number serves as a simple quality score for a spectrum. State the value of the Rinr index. -43.8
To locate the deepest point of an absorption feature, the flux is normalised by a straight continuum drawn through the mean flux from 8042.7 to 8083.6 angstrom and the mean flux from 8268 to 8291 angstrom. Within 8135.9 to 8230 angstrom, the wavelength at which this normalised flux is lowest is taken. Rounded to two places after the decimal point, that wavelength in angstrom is 8137.74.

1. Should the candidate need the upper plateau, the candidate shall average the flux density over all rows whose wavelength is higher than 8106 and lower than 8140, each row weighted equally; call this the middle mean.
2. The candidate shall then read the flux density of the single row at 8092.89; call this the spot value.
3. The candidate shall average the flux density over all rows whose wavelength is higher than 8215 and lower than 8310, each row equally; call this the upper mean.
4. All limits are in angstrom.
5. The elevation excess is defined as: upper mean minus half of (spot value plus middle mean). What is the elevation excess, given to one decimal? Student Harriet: 1.1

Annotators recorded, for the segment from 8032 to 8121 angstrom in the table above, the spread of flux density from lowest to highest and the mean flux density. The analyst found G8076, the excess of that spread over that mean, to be -51.2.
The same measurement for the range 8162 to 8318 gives -50.8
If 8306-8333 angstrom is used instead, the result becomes -54.5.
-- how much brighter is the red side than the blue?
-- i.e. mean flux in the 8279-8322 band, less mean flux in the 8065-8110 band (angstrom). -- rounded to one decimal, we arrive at 1.0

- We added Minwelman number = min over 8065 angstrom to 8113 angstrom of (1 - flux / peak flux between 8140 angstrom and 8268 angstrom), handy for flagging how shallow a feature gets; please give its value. 0.028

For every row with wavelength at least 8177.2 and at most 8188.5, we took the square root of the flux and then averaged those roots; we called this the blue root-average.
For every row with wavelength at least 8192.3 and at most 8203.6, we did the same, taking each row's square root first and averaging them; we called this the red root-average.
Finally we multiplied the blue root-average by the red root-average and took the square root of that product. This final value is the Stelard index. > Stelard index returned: 7.69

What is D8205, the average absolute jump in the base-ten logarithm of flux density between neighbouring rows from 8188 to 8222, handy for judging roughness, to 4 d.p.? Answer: 0.0115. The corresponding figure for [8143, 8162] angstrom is 0.0183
